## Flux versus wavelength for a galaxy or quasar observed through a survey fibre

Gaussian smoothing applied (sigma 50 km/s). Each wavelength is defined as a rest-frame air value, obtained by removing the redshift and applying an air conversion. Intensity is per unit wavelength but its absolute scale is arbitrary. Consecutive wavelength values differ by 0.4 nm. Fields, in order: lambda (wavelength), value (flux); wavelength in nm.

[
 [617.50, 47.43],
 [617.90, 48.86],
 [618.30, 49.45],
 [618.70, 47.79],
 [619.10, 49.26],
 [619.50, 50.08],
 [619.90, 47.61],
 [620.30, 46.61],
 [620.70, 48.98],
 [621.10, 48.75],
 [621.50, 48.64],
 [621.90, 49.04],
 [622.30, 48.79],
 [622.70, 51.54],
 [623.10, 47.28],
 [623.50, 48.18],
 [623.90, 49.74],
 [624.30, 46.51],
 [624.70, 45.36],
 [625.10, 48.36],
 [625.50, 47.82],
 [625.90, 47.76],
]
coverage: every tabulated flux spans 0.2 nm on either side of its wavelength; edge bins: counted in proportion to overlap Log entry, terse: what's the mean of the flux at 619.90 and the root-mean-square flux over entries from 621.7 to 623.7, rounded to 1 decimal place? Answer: 48.3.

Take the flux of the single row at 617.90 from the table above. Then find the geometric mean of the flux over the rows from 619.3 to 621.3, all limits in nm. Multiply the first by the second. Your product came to 2364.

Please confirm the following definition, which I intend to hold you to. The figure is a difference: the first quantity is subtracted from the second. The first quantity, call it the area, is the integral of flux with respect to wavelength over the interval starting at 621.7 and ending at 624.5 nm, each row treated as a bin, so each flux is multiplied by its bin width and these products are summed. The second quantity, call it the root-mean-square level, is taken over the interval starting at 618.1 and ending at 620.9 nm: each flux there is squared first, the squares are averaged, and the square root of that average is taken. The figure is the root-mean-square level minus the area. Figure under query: -88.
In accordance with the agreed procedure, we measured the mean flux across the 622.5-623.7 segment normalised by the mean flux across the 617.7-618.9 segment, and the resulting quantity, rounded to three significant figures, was 1.01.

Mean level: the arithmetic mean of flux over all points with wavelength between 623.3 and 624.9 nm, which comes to 47.4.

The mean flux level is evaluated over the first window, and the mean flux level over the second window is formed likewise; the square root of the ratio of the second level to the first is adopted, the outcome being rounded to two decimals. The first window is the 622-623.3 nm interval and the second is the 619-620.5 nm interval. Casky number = 0.99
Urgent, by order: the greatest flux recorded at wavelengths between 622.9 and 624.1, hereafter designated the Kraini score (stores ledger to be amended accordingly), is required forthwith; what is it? 49.74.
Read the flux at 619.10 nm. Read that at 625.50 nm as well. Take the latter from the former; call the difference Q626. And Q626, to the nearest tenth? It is 1.4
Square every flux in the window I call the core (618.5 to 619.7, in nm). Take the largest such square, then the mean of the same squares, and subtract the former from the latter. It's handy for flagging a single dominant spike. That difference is -102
